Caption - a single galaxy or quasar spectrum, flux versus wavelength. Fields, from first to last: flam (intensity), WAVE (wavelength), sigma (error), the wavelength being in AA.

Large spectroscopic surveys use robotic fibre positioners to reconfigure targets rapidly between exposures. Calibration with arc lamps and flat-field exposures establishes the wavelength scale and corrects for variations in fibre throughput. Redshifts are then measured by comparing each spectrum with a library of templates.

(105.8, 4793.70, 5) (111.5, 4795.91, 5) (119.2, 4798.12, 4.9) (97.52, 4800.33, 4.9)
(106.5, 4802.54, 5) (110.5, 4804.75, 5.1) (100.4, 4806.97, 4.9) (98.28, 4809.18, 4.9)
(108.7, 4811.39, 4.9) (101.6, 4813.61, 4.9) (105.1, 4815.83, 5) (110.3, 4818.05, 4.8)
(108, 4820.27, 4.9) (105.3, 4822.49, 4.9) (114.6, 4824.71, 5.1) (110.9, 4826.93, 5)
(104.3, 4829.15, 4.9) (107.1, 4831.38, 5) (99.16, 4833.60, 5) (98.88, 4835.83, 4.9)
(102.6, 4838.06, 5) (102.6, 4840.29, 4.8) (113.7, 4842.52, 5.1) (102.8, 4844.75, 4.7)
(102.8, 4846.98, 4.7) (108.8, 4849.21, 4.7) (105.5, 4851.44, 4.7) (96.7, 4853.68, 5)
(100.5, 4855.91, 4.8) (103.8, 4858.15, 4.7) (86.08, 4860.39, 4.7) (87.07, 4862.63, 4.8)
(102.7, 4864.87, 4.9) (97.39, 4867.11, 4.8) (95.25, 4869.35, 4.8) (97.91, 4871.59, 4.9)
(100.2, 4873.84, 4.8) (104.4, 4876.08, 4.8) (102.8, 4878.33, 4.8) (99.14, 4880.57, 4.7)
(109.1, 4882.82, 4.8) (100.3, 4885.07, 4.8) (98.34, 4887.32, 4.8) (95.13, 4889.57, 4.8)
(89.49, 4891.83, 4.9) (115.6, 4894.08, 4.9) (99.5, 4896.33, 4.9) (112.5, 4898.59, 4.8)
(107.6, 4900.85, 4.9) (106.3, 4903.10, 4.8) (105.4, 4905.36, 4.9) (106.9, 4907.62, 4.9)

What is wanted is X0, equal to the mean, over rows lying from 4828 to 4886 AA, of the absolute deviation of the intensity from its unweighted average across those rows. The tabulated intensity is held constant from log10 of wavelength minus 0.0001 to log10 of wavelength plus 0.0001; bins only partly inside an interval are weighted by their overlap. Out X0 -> 4.3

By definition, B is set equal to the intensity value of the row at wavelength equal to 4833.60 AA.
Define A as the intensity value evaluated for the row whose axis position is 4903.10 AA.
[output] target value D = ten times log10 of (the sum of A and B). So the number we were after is 23.1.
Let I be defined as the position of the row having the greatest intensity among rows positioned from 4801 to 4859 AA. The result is 4824.71 AA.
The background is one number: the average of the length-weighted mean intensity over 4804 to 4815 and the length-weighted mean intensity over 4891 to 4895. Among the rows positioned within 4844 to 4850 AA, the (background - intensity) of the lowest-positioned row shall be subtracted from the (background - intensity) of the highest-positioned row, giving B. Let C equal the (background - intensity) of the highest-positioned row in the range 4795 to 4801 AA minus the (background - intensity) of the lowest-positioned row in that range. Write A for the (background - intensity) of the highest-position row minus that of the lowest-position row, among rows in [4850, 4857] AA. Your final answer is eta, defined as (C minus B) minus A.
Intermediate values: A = 5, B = -6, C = 14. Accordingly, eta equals 15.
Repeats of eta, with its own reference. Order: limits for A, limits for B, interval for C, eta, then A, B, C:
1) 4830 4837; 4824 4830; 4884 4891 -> -13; 8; 10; 5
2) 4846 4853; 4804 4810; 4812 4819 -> -18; -3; 12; -9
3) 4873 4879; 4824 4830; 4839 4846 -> -8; -3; 10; 0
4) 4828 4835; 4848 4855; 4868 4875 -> -22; 5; 12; -5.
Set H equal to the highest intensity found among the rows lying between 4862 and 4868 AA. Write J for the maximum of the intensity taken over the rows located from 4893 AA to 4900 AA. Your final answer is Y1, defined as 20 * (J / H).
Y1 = 22.5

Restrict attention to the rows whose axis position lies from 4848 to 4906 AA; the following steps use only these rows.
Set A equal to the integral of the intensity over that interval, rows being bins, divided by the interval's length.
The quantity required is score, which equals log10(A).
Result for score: 2.00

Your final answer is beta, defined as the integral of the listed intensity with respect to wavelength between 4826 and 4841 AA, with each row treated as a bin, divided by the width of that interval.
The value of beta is 104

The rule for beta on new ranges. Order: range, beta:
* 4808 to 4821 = 105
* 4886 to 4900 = 102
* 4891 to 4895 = 103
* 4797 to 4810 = 106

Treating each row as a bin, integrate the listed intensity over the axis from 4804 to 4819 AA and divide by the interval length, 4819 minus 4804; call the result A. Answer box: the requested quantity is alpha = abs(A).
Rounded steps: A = 105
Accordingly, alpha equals 105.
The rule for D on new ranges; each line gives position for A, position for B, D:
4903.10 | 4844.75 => 23.2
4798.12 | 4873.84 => 23.4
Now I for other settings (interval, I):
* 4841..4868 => 4842.52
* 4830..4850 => 4842.52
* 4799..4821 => 4804.75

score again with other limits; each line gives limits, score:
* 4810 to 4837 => 2.03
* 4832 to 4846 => 2.01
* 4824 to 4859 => 2.02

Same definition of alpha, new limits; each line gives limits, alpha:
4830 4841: 102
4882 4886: 105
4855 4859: 102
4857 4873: 96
